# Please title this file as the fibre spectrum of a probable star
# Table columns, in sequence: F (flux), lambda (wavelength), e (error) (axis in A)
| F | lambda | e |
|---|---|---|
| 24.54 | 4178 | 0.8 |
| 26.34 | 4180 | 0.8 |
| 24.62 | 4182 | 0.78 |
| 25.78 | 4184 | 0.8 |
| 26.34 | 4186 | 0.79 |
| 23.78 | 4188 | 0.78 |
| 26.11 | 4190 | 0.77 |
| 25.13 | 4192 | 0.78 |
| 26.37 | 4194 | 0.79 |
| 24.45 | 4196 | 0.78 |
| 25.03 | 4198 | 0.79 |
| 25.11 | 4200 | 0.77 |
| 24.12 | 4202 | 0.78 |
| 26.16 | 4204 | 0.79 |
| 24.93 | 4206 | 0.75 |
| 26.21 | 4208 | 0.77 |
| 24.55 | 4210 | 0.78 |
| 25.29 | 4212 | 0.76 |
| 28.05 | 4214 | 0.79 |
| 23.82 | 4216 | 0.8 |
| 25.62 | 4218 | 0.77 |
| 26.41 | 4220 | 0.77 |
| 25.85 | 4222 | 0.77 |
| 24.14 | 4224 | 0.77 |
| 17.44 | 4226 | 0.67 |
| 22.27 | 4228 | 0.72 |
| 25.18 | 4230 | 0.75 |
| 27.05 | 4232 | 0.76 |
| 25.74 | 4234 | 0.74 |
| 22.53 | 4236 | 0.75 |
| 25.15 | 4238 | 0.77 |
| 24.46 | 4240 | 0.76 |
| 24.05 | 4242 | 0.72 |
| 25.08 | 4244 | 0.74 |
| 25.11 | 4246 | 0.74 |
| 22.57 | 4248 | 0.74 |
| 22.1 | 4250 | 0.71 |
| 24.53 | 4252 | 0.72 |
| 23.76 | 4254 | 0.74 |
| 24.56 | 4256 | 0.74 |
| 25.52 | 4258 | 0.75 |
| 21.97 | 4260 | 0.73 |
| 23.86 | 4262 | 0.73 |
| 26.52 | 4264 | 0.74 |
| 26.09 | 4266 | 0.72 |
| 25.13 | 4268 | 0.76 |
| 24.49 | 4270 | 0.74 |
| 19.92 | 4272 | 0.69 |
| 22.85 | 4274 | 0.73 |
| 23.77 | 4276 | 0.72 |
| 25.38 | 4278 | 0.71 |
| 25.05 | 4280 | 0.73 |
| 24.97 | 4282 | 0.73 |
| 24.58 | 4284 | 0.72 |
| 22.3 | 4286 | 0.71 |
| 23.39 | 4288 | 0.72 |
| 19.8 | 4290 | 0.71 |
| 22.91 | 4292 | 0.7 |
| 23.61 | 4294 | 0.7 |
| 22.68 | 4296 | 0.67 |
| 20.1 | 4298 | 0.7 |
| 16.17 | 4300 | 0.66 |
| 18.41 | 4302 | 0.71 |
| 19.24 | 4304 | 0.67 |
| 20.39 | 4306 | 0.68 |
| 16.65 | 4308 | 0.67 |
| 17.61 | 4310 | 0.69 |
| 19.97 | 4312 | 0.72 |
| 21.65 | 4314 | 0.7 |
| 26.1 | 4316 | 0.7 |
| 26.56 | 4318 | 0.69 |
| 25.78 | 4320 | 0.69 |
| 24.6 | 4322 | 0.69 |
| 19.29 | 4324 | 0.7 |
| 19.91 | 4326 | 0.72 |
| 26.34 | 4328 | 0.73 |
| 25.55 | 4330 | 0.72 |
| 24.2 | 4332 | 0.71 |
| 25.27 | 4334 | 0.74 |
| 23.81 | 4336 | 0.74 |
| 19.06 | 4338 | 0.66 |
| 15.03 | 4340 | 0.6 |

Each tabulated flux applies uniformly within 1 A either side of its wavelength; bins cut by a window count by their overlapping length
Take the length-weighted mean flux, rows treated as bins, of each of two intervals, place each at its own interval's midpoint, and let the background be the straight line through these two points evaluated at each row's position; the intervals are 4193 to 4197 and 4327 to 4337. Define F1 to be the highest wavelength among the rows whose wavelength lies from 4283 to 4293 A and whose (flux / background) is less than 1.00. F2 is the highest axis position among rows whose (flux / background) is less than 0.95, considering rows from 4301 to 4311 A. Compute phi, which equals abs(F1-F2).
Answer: 18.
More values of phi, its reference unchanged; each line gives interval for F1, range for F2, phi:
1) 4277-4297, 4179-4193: 108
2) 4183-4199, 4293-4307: 108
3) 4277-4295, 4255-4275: 20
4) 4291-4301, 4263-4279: 24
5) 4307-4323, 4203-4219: 106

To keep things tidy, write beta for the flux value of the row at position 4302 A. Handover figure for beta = 18.41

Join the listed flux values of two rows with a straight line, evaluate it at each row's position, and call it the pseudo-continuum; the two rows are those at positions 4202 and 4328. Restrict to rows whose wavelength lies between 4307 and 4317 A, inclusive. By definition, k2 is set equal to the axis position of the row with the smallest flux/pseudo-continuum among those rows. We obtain 4308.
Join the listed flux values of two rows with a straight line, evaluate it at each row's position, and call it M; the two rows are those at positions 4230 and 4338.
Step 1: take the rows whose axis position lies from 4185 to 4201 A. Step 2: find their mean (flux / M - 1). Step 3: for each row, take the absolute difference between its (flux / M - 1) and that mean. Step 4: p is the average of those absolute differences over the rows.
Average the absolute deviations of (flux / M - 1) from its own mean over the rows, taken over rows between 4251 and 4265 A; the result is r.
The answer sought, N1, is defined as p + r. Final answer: 0.07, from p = 0.024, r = 0.045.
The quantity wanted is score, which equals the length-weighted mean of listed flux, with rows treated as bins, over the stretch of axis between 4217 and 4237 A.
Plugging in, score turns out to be 24.2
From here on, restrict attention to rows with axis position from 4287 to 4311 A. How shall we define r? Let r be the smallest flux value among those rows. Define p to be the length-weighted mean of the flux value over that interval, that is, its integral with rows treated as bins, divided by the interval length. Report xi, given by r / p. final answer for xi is 0.81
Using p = 20.1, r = 16.17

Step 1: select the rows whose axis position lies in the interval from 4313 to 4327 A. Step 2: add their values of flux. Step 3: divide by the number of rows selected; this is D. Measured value 23.4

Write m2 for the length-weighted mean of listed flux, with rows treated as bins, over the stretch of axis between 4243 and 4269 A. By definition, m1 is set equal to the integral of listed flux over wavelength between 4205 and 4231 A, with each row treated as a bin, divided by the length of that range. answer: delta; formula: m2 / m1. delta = 0.99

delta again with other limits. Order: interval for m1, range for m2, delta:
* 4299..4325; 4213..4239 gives 1.17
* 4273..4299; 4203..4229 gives 1.06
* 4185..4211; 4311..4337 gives 0.94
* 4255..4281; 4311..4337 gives 0.98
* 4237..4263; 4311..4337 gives 0.99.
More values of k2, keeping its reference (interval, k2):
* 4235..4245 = 4236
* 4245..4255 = 4250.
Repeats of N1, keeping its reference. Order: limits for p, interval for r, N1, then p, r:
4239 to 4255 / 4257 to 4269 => 0.09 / 0.033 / 0.059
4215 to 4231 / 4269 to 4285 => 0.14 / 0.078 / 0.062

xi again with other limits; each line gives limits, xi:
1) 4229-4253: 0.90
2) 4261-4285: 0.82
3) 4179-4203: 0.94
